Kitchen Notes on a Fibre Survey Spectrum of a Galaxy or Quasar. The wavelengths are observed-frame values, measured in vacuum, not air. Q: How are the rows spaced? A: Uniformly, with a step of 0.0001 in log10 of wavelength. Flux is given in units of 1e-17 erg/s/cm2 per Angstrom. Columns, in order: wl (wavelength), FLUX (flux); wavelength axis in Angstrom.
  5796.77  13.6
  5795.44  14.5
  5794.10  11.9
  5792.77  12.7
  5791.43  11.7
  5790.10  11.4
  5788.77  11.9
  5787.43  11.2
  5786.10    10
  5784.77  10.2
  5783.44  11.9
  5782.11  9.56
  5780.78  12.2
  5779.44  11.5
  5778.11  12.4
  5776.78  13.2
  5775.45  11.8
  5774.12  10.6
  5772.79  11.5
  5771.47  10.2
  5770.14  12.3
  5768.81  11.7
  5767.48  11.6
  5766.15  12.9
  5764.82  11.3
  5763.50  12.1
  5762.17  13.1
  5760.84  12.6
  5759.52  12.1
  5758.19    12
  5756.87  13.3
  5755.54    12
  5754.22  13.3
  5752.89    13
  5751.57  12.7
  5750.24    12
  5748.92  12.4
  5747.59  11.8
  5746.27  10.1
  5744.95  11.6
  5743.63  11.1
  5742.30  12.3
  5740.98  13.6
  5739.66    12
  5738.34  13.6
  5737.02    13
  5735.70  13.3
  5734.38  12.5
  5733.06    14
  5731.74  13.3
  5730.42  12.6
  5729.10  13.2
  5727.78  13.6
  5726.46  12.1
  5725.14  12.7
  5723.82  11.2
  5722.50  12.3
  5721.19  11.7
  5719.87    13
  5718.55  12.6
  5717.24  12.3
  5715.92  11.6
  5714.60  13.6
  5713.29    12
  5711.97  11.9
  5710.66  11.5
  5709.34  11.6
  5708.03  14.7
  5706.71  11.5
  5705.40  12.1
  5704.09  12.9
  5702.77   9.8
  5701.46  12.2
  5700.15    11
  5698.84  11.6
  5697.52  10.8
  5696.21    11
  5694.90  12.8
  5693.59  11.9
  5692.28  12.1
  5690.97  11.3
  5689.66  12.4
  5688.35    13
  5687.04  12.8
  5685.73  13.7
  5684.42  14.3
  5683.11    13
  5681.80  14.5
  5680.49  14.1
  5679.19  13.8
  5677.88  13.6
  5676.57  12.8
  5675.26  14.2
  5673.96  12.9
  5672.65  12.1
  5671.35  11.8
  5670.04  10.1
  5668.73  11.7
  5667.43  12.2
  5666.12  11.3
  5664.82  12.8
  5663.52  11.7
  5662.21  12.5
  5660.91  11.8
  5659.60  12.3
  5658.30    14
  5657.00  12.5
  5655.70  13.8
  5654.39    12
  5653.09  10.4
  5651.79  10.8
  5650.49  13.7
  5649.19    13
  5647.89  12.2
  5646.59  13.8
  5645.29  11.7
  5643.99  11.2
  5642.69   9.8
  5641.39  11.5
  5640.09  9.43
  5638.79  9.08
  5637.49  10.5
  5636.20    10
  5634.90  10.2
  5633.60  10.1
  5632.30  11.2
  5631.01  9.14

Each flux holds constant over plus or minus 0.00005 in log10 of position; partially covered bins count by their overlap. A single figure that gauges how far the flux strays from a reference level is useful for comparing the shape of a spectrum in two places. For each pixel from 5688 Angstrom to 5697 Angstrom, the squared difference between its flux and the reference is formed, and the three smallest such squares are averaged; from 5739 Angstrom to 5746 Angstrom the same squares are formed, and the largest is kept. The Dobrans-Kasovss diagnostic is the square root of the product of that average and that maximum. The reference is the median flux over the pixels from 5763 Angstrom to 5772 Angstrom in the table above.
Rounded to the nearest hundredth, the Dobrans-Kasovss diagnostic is 0.66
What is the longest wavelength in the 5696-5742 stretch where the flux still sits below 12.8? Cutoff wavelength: 5739.66 Angstrom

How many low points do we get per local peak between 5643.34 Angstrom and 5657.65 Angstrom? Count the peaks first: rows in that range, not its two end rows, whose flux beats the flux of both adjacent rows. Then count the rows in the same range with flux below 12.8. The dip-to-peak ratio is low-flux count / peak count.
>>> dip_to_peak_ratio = 2.3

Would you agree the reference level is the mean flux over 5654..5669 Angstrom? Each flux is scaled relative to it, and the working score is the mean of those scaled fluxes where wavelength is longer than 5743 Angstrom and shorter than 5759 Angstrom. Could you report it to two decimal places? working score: 0.98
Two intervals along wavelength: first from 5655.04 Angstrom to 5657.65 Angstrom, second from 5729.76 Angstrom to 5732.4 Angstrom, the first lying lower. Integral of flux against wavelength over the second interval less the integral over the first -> -0.1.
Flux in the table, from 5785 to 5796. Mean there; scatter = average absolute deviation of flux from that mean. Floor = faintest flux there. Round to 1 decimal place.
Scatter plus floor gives 10.8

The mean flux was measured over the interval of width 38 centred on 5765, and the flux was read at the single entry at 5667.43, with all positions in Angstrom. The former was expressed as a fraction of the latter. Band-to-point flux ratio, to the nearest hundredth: 0.98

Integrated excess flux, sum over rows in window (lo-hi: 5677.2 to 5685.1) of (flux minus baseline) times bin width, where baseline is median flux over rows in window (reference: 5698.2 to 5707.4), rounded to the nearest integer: 18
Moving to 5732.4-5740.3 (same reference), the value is 12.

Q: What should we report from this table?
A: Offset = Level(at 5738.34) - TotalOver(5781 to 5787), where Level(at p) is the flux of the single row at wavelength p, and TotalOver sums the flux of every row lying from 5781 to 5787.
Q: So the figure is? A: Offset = -28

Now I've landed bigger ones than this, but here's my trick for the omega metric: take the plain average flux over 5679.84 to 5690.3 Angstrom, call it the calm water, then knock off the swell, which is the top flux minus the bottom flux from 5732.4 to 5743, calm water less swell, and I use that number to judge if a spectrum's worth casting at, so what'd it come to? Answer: 11.5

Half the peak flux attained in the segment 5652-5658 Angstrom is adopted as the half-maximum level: 6.9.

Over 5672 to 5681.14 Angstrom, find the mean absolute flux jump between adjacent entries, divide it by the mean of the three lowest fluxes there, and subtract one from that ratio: -0.937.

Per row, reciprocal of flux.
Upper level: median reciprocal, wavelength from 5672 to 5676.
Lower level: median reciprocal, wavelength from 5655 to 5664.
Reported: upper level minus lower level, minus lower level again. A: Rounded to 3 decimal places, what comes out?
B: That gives -0.082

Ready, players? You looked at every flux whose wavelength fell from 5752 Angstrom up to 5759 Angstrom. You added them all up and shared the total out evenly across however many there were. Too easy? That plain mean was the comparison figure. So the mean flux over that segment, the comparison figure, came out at 12.7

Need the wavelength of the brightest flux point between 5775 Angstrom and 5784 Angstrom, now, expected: 5776.78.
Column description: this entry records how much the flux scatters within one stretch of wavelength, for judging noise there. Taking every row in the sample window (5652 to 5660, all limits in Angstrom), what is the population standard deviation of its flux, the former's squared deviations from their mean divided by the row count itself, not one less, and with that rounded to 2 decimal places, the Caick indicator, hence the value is 1.20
